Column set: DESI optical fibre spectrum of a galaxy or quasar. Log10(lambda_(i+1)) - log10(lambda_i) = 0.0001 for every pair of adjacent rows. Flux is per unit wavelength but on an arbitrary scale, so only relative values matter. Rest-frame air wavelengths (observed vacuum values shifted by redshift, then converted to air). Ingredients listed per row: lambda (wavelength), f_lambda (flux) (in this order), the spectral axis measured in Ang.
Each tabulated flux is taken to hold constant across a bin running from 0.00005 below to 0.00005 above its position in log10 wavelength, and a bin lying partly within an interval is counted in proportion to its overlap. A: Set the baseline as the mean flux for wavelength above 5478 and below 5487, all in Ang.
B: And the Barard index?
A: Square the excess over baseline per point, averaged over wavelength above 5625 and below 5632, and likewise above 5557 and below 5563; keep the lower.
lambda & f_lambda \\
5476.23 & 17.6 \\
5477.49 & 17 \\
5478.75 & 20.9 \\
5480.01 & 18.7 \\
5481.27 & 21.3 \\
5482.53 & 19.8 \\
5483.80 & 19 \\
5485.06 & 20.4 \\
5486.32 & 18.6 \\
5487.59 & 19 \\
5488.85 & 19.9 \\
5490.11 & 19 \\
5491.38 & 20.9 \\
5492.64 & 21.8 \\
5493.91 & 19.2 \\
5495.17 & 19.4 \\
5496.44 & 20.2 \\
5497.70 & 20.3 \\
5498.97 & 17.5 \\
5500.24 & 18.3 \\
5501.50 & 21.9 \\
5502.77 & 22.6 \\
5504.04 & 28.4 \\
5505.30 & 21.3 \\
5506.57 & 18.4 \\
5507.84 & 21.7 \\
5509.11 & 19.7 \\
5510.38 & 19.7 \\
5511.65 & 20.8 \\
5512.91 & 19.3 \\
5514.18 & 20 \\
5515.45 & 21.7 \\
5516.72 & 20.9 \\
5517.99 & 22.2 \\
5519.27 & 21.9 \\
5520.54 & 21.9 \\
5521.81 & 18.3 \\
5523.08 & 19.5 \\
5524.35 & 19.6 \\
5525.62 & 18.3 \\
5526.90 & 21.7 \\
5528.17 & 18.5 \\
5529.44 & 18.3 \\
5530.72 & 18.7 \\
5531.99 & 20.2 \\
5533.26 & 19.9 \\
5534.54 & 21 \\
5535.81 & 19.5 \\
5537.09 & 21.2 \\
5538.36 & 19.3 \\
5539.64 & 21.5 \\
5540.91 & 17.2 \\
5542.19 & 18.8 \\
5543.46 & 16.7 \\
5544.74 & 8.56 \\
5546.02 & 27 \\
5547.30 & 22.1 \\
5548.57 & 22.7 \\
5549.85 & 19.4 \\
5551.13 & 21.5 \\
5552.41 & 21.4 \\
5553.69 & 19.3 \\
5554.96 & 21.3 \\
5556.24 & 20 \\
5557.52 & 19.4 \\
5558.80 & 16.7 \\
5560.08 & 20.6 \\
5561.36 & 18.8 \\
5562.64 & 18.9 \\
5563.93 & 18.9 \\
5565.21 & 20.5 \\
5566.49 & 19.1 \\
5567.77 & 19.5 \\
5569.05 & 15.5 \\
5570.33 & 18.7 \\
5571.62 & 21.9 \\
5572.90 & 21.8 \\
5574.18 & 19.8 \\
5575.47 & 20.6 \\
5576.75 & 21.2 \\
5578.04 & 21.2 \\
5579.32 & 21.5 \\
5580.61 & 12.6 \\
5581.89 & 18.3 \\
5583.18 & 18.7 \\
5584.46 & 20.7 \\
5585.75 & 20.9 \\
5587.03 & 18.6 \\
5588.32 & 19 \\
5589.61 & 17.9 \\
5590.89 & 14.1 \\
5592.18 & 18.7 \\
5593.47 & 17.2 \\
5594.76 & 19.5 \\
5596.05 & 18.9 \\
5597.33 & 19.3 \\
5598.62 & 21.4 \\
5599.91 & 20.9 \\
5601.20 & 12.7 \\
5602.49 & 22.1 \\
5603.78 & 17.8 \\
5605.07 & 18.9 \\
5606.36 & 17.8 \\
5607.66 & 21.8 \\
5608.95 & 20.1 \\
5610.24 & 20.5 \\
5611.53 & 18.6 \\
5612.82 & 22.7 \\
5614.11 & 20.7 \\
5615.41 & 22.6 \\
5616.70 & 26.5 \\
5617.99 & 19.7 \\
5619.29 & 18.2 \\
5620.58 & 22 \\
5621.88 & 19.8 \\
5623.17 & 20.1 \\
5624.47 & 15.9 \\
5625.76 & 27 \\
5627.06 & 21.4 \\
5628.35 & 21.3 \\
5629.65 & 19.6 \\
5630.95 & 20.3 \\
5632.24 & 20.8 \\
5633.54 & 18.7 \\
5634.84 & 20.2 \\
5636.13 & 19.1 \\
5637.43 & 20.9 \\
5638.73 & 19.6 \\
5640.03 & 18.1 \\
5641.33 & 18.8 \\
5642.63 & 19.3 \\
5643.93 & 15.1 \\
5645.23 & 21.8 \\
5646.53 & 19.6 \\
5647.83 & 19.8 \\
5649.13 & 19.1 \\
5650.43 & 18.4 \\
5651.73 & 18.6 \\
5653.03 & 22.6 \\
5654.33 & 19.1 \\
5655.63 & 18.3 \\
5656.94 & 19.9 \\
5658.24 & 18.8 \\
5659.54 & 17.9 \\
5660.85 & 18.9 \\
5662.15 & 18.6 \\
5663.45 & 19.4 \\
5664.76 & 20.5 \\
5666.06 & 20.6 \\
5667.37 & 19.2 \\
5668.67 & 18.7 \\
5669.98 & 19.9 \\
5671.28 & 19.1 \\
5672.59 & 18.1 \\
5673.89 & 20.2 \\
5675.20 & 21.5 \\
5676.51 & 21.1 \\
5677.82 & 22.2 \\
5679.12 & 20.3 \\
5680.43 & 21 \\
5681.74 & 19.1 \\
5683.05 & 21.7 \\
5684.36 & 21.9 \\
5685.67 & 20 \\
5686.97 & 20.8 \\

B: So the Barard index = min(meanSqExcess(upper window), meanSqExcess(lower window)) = 2.5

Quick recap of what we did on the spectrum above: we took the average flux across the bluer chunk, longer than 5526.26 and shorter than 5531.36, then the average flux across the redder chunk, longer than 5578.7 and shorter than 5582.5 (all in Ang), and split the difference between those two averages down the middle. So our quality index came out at 18.4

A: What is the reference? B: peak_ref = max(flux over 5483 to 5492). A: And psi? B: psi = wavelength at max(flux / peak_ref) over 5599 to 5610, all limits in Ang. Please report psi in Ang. 5602.49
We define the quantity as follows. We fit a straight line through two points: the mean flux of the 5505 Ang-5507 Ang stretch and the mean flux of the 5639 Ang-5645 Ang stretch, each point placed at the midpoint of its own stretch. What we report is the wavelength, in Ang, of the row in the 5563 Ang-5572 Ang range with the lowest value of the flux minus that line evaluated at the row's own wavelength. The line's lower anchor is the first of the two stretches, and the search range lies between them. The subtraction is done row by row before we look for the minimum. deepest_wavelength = 5569.05 Ang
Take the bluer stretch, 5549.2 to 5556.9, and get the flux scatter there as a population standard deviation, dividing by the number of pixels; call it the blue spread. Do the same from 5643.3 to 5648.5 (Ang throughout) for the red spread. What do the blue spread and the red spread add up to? 3.4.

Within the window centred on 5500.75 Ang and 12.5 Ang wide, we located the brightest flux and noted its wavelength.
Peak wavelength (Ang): 5504.04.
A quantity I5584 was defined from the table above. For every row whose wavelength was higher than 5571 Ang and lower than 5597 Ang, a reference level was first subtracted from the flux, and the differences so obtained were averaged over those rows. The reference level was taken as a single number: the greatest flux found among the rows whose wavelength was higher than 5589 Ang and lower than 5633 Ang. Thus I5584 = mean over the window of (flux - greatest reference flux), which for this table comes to -7.8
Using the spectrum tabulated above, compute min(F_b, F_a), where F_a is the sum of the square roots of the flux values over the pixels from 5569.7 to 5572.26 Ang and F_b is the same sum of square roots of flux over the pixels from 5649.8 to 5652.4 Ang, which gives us 8.60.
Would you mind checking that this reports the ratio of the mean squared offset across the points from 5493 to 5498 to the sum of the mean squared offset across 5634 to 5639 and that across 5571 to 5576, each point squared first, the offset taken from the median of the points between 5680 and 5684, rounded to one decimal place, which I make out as 0.7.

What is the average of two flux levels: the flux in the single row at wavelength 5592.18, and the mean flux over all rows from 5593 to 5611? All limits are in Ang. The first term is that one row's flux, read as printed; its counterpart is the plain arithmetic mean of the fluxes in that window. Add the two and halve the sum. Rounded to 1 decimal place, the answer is 19.0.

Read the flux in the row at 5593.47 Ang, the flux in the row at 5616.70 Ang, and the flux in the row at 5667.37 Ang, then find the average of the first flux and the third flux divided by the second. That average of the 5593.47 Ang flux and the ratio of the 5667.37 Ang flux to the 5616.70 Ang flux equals 9.0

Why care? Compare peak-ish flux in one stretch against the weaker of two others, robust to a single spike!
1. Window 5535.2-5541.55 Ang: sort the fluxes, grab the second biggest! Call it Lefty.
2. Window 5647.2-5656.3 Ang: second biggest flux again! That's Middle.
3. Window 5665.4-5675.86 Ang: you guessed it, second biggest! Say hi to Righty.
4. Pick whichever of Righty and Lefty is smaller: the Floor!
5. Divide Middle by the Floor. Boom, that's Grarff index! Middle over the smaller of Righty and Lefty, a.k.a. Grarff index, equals 0.96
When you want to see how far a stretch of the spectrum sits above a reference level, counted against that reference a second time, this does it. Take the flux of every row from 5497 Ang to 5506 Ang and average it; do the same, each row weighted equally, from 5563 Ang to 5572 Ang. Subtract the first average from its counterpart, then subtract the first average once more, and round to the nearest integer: -24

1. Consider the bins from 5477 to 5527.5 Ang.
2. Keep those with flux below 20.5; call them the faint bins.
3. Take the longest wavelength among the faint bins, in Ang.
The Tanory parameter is 5525.62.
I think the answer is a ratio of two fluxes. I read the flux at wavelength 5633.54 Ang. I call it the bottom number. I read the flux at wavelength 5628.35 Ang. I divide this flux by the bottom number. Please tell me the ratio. 1.14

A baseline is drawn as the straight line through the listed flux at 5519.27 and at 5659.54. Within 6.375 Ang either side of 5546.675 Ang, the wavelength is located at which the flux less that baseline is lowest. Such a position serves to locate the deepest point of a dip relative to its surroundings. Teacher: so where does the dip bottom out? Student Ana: 5544.74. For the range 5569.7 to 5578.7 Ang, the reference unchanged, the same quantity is 5570.33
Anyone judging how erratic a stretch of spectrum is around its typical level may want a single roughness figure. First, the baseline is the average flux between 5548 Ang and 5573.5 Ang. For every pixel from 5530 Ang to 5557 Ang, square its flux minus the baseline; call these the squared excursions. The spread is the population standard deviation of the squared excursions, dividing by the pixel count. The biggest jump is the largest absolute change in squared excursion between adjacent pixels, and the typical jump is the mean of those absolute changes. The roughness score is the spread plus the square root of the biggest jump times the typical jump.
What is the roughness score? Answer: 69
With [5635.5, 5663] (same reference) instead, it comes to 14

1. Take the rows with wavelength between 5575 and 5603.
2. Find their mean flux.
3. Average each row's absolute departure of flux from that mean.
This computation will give 1.9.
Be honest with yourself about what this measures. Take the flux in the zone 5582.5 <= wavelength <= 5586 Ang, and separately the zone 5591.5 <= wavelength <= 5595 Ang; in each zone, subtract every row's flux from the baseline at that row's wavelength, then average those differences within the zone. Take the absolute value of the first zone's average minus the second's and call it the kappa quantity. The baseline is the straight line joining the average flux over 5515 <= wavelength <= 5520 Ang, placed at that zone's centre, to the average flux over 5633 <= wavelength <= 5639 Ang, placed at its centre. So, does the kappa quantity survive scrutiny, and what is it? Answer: 1.5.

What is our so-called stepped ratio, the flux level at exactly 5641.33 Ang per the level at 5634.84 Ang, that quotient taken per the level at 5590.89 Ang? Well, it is 0.066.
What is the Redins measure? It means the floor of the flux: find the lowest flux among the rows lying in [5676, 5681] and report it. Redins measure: 20.3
